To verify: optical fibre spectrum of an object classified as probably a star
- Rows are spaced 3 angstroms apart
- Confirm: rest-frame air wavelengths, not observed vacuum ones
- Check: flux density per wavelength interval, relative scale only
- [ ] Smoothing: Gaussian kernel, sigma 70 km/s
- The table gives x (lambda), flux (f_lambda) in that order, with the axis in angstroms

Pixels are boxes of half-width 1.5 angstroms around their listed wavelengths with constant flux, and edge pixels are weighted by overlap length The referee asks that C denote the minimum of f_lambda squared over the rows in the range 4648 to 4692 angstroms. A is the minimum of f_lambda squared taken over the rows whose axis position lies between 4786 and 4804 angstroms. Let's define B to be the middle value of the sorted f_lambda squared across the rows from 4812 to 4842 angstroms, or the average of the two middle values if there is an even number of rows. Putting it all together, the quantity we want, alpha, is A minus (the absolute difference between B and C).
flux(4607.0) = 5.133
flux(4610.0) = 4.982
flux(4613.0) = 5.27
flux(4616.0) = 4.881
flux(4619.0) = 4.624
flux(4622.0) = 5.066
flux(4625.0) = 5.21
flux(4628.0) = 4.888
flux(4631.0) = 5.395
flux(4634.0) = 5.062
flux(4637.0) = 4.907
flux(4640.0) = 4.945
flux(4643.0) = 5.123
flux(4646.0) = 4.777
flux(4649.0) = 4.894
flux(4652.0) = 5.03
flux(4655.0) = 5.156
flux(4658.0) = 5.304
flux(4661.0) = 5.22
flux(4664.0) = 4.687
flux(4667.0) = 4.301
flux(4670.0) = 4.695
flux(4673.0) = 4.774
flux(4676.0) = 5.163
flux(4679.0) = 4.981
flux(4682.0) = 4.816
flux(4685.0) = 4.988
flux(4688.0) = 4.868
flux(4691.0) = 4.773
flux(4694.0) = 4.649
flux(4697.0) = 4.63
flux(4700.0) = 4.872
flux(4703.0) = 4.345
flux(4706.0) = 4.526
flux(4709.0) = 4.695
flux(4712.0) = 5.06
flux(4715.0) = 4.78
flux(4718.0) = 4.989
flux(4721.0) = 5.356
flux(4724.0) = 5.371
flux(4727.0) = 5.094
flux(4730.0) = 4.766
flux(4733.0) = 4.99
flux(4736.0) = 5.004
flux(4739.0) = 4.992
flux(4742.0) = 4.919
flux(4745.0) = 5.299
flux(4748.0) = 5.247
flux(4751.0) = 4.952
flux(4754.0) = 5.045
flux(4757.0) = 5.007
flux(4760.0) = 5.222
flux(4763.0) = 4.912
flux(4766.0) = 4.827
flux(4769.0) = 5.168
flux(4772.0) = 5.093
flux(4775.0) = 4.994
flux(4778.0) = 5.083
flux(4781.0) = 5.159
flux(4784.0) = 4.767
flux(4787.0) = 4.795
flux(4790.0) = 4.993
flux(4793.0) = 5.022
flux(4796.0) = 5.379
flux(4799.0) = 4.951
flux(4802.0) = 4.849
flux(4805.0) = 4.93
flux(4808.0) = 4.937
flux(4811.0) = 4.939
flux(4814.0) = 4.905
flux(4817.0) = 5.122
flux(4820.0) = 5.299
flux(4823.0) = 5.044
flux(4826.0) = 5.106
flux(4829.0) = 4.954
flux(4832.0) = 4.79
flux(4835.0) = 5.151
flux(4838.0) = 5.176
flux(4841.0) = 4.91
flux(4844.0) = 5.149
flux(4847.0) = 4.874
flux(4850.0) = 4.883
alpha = 15.7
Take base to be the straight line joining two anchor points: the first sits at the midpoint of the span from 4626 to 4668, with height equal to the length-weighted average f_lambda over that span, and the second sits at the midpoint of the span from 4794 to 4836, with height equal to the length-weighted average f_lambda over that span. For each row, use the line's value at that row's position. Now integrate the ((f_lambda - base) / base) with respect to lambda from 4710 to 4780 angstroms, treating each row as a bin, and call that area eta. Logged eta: 0.6 angstroms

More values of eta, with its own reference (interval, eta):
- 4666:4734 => -2.0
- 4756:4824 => 0.0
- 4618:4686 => -0.4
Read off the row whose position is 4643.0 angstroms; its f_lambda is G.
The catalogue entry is 5.123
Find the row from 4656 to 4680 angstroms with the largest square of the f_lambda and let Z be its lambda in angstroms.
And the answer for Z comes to 4658.0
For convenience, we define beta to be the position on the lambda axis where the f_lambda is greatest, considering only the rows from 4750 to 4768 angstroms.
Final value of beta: 4760.0 angstroms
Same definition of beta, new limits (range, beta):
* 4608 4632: 4631.0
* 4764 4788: 4769.0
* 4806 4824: 4820.0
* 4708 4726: 4724.0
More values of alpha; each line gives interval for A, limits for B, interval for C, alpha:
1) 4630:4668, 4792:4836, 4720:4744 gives 16.7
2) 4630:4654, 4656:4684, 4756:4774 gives 22.7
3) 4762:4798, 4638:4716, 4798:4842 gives 22.2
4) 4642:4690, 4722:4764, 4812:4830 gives 17.5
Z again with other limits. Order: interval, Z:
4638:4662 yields 4658.0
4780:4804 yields 4796.0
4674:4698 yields 4676.0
